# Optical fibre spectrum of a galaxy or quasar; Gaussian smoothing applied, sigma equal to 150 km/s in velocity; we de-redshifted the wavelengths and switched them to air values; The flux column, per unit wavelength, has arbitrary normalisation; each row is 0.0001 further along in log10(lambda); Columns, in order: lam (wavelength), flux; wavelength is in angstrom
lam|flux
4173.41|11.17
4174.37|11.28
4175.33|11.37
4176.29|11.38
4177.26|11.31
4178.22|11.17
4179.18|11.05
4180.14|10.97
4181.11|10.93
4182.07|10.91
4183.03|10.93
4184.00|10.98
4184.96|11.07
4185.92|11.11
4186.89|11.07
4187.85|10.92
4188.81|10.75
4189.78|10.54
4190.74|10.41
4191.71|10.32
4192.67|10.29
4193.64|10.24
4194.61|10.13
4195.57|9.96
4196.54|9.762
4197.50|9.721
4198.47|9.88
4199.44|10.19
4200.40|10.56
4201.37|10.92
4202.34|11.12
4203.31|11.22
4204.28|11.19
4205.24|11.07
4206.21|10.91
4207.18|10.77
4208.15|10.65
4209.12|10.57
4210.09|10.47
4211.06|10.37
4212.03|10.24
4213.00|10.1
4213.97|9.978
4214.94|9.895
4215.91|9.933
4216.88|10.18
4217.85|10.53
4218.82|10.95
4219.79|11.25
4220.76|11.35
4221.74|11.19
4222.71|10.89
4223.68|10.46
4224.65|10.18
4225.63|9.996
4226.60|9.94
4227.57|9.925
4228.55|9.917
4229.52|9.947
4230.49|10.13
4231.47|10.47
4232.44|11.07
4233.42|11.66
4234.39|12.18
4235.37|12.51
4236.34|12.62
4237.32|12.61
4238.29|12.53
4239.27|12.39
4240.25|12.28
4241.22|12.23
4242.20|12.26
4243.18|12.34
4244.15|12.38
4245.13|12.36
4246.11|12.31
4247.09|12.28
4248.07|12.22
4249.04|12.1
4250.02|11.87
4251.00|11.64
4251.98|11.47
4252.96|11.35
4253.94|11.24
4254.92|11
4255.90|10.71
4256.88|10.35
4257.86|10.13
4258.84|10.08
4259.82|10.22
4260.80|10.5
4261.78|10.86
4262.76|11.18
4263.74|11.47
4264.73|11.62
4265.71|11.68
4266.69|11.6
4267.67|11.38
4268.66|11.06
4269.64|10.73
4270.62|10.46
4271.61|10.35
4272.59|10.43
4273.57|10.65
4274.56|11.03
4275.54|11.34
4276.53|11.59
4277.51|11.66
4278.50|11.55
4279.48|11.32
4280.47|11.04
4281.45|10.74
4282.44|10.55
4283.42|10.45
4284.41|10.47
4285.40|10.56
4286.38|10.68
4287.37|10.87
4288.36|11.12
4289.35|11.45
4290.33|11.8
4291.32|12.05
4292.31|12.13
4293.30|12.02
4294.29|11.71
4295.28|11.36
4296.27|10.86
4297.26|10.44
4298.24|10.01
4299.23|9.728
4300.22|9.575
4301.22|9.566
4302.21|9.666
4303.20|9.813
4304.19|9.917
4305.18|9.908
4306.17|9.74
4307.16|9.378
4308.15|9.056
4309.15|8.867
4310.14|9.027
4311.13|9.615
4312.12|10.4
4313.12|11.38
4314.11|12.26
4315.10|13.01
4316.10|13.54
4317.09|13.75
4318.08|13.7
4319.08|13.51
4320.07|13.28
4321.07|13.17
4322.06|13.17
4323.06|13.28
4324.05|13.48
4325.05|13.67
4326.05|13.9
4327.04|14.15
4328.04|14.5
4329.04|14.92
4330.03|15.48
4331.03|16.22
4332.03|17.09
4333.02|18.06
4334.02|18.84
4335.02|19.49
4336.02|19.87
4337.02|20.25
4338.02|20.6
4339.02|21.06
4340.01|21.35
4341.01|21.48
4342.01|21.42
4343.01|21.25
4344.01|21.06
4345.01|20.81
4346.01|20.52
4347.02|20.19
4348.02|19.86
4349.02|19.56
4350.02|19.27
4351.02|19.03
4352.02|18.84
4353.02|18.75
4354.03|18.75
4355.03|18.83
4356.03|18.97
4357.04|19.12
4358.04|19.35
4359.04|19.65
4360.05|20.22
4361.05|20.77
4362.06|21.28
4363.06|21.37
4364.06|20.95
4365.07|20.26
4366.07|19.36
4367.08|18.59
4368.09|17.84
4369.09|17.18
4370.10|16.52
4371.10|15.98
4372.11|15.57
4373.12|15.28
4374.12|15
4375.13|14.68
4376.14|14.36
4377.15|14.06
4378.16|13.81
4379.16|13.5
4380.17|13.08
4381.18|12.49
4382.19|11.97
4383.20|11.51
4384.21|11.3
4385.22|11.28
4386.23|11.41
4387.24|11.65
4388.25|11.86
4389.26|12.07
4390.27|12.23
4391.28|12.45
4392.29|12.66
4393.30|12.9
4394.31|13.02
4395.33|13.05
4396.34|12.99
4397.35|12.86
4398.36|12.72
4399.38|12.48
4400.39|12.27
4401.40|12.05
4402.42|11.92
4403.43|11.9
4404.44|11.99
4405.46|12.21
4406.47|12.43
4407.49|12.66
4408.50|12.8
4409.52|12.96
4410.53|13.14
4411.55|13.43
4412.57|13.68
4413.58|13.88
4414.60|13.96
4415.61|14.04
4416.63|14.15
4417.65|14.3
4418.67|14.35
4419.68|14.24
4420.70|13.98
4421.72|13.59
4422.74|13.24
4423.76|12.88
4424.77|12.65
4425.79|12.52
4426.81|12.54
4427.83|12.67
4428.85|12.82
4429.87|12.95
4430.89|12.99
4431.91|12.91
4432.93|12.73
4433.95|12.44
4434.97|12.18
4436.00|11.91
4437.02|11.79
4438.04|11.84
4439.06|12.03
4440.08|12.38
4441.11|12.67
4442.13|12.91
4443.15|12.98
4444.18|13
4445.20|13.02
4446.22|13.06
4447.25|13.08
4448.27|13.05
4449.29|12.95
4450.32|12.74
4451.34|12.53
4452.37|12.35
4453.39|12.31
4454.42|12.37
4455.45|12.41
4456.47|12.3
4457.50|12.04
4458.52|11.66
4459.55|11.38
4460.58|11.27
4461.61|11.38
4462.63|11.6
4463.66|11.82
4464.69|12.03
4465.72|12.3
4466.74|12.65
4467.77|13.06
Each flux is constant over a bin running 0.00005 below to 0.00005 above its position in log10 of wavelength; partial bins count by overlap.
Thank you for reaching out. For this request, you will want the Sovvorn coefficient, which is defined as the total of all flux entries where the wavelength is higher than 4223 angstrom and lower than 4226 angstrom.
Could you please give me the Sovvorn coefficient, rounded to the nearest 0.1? 30.6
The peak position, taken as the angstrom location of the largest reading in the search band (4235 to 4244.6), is 4236.34 angstrom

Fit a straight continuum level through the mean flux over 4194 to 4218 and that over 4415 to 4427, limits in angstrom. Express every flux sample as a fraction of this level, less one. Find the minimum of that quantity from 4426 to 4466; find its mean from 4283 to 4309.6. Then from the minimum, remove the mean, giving -0.10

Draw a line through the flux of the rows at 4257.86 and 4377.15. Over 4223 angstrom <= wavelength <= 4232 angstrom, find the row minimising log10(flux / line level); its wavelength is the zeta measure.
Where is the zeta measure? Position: 4229.52 angstrom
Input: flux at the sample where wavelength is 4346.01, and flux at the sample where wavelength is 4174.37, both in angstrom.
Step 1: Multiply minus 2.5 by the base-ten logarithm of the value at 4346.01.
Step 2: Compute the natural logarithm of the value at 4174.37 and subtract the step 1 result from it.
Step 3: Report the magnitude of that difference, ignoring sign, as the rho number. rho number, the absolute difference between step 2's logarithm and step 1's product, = 5.70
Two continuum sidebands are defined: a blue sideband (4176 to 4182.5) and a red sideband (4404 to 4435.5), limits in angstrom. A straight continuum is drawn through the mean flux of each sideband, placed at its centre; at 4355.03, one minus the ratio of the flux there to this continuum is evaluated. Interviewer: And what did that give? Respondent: -0.5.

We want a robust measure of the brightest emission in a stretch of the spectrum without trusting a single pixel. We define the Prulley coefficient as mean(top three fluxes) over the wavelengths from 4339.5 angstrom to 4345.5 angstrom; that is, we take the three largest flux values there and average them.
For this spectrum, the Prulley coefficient 21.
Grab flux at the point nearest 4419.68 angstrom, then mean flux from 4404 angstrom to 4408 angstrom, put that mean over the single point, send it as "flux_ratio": 0.87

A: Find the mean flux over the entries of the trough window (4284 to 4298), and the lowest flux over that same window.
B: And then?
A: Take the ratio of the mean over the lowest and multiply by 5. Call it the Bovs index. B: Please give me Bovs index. 5.4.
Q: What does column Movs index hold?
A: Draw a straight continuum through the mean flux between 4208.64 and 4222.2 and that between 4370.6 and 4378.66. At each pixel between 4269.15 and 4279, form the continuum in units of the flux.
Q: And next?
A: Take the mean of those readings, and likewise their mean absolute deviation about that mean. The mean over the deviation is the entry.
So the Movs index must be 28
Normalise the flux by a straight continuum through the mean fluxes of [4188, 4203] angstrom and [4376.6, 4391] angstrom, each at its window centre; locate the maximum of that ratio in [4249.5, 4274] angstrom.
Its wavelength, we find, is 4250.02 angstrom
